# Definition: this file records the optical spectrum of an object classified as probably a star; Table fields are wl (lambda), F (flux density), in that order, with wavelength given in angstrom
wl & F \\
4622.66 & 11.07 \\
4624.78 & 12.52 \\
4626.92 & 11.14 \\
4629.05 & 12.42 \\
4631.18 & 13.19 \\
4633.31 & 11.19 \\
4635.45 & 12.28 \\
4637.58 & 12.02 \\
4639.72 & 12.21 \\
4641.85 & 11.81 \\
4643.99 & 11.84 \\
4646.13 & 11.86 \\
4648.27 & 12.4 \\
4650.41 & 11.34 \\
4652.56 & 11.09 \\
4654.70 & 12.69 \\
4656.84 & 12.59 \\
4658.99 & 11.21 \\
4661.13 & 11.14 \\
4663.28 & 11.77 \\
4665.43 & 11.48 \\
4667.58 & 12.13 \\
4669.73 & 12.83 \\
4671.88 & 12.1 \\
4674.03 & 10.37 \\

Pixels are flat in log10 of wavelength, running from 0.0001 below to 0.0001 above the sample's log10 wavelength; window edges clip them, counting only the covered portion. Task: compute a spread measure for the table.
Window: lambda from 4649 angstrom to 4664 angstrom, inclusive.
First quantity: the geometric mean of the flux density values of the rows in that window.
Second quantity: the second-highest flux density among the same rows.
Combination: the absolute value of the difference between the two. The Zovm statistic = 0.92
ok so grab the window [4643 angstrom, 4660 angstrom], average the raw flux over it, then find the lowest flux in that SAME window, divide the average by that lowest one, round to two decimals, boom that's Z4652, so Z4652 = 1.07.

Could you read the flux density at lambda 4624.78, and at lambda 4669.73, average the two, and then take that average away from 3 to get -9.7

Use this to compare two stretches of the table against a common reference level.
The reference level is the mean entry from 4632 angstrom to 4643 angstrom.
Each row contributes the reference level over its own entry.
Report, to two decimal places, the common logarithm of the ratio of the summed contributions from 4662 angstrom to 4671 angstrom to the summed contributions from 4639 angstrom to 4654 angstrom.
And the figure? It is -0.25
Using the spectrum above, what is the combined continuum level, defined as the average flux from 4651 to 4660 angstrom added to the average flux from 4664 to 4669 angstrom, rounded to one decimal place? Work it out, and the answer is 23.7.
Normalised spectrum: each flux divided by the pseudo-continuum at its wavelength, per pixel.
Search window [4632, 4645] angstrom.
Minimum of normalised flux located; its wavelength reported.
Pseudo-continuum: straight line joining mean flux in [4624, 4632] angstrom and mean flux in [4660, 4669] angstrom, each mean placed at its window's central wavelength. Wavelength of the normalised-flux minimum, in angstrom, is 4633.31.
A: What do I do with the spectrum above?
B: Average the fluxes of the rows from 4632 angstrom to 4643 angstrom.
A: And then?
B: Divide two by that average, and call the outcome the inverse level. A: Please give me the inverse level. 0.168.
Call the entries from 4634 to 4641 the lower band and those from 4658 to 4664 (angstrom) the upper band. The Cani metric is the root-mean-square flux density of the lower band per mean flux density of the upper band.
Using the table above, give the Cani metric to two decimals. 1.07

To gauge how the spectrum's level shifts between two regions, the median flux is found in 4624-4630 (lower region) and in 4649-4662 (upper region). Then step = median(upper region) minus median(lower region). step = -1.1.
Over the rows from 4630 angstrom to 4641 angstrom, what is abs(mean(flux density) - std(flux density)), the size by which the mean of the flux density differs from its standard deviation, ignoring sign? 11.5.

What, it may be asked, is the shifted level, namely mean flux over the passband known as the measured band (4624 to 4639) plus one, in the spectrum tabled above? 13.1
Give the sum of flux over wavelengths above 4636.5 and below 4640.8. 24.2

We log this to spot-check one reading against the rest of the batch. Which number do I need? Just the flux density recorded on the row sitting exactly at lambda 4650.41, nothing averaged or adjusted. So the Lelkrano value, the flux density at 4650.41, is 11.34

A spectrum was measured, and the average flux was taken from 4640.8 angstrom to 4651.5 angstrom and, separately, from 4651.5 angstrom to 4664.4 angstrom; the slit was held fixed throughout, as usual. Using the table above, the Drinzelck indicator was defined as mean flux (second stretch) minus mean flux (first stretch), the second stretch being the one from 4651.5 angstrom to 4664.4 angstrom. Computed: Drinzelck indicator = -0.1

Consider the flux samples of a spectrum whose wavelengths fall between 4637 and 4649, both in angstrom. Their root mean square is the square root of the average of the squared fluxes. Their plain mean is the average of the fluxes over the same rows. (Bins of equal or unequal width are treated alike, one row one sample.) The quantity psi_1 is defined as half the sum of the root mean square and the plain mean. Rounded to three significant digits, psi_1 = 12.0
